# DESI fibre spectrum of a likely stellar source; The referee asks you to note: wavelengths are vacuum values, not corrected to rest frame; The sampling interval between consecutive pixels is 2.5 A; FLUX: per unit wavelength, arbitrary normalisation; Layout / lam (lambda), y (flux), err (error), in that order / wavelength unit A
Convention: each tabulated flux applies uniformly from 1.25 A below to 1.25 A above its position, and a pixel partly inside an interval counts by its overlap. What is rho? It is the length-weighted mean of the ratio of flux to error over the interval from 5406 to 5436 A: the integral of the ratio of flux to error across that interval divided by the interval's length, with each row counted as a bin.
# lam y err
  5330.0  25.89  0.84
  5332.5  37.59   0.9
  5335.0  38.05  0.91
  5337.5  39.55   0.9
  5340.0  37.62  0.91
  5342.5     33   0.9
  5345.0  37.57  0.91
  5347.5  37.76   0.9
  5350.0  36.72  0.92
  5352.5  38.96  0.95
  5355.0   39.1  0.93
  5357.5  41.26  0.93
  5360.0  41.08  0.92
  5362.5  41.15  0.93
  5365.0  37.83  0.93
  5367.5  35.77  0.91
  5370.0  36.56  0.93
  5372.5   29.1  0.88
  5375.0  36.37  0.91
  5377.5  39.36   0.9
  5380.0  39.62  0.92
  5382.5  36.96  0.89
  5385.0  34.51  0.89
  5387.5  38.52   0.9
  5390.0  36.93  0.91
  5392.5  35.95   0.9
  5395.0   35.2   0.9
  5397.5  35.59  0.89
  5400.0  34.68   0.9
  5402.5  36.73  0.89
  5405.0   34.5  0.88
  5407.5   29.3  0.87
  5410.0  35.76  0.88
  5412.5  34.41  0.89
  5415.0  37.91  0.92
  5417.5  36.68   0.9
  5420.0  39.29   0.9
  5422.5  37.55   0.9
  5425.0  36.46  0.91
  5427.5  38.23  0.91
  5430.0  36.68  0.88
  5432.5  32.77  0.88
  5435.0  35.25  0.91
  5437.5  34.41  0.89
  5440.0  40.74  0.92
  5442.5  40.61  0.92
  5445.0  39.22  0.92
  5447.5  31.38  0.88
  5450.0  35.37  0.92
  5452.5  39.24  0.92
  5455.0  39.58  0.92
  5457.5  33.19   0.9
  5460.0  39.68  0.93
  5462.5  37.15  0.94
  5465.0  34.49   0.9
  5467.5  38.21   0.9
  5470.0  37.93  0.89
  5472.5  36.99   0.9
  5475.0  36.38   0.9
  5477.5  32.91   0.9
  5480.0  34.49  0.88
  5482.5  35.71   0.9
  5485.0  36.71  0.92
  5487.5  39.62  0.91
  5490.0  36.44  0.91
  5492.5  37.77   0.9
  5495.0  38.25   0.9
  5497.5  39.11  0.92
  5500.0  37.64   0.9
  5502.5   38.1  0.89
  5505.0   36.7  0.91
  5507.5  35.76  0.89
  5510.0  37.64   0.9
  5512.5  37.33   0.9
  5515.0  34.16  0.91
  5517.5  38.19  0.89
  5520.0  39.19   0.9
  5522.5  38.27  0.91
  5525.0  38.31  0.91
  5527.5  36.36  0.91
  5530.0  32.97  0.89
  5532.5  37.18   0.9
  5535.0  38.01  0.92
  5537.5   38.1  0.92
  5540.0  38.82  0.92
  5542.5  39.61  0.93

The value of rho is 40.0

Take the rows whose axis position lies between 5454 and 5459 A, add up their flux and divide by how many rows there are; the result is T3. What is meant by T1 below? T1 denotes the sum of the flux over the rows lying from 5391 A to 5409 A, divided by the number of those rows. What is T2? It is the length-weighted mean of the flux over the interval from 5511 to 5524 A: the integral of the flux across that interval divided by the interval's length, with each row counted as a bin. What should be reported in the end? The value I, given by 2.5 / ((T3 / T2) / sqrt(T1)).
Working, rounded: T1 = 34.6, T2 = 37.4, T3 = 36.4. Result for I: 15.1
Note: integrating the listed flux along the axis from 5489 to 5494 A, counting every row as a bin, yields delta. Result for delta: 186.0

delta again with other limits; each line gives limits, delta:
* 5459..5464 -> 190.8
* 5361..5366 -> 198.3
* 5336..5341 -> 193.0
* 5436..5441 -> 186.5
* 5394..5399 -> 176.8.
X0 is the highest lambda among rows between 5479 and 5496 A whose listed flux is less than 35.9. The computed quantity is 5482.5 A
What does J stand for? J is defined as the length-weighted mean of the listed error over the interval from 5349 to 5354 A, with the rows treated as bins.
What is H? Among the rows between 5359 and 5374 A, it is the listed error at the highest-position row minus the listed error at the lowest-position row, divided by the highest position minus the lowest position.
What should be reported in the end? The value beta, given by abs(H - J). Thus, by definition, 0.939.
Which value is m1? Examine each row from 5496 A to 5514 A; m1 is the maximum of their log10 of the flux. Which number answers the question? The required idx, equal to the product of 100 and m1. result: 159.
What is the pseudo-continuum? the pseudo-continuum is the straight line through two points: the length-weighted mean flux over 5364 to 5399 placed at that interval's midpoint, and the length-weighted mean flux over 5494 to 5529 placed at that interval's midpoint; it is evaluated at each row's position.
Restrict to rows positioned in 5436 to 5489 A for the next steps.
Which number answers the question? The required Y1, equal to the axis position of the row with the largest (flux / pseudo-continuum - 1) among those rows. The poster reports 5440.0 A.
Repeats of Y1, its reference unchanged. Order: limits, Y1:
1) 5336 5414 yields 5357.5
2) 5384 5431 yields 5420.0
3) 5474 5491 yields 5487.5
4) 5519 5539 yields 5520.0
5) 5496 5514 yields 5497.5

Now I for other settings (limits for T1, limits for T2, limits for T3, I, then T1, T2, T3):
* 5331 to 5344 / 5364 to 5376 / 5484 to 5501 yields 14.1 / 37.2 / 35.0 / 37.9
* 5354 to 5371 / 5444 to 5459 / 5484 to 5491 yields 15.1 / 39.0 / 36.3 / 37.6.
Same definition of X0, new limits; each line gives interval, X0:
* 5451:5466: 5465.0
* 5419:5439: 5437.5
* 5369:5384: 5372.5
